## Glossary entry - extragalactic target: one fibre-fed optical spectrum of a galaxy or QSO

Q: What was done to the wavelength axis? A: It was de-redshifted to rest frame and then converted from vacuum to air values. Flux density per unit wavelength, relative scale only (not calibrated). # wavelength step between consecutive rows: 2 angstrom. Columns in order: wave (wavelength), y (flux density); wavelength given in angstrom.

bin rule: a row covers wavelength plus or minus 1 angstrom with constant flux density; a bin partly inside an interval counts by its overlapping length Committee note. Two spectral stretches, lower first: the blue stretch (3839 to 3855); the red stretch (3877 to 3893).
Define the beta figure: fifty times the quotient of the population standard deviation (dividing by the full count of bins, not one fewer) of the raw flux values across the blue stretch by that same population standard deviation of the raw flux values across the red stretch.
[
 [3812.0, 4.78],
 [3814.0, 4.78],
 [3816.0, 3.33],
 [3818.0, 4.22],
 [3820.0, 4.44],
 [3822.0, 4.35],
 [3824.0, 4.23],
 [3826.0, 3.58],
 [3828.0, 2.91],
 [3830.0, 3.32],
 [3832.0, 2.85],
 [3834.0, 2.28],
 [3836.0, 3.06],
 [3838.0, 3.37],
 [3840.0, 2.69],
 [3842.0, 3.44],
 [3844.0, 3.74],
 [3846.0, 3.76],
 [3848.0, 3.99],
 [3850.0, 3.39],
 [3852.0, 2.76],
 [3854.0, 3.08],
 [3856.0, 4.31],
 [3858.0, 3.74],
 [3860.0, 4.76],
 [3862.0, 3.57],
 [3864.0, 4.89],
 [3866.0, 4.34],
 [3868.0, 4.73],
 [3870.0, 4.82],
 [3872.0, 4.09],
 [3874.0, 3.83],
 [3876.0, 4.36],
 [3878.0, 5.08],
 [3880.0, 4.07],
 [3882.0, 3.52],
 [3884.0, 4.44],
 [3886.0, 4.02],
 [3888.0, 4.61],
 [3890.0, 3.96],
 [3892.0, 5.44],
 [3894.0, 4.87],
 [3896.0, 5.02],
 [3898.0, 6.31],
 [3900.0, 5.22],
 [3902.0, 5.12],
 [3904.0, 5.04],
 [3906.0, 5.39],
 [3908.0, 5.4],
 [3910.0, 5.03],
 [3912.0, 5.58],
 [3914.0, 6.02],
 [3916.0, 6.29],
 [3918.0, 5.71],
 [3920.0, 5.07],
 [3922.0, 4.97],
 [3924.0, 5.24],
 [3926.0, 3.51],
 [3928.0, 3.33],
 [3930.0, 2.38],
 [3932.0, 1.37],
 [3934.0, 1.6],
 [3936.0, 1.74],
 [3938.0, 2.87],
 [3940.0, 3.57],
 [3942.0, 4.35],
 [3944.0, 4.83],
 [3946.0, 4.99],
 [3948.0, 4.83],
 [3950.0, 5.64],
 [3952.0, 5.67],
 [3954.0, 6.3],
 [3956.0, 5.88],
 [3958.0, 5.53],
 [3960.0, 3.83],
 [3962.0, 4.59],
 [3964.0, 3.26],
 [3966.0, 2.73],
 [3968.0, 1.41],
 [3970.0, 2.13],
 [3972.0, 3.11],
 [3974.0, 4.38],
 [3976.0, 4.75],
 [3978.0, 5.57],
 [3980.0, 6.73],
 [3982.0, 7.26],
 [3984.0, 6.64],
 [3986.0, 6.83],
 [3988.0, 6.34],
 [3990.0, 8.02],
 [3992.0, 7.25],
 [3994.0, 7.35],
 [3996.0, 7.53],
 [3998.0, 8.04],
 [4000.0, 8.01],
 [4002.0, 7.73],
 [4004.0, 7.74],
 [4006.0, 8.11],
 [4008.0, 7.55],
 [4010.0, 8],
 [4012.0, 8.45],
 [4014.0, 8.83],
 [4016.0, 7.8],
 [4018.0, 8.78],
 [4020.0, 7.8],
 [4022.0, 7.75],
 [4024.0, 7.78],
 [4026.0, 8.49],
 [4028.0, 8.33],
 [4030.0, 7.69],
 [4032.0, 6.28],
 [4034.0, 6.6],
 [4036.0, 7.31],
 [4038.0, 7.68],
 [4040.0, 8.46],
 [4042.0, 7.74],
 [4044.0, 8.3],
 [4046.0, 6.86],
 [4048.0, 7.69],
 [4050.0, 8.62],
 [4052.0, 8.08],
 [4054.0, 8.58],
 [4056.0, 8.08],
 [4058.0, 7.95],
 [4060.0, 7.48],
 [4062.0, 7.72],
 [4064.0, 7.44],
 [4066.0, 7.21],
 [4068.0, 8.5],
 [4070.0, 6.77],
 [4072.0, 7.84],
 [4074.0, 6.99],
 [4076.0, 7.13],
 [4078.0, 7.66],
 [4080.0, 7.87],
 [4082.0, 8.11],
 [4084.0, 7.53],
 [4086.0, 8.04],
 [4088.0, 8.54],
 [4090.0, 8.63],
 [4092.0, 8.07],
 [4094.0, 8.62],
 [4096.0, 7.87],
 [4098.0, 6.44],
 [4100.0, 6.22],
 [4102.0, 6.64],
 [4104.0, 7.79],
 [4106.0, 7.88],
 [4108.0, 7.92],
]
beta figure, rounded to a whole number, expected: 38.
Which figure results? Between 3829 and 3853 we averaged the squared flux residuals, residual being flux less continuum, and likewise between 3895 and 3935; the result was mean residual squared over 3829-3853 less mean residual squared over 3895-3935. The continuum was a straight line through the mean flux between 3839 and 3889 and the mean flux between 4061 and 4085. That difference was -2.1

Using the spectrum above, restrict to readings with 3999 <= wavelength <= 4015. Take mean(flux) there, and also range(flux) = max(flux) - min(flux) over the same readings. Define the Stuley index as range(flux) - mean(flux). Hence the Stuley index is -6.8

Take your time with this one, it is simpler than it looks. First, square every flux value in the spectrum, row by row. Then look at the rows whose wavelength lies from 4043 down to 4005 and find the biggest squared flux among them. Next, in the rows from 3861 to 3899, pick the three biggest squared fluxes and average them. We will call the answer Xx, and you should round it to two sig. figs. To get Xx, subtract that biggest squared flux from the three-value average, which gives -46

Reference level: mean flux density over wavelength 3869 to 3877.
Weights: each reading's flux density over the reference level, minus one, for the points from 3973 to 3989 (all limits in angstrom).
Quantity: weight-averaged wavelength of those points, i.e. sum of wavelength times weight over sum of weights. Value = 3982.9 angstrom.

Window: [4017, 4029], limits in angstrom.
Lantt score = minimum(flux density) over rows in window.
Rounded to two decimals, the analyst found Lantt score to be 7.75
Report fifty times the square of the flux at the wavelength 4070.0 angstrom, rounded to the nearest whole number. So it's 2292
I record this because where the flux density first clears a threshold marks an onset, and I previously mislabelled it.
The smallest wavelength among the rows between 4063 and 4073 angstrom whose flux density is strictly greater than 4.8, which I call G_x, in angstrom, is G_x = 4064.0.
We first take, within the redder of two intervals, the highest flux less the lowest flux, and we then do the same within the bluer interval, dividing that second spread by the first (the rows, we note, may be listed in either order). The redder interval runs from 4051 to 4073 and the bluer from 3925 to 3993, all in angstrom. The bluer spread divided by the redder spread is 3.7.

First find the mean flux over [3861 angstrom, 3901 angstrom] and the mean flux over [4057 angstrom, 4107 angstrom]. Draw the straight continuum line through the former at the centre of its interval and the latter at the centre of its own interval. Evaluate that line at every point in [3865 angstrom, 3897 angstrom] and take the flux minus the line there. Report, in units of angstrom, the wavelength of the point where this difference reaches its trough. 3882.0 angstrom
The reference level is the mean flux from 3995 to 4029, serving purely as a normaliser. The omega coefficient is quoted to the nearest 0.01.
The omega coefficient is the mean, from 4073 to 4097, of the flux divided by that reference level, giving 0.98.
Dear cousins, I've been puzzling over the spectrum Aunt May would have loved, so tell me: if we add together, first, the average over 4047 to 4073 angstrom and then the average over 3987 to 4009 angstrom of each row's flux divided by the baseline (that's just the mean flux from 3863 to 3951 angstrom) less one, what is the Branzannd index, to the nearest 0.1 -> 1.4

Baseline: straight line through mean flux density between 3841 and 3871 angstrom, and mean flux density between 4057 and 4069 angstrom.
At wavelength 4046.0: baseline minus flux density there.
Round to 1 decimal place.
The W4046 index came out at 0.5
